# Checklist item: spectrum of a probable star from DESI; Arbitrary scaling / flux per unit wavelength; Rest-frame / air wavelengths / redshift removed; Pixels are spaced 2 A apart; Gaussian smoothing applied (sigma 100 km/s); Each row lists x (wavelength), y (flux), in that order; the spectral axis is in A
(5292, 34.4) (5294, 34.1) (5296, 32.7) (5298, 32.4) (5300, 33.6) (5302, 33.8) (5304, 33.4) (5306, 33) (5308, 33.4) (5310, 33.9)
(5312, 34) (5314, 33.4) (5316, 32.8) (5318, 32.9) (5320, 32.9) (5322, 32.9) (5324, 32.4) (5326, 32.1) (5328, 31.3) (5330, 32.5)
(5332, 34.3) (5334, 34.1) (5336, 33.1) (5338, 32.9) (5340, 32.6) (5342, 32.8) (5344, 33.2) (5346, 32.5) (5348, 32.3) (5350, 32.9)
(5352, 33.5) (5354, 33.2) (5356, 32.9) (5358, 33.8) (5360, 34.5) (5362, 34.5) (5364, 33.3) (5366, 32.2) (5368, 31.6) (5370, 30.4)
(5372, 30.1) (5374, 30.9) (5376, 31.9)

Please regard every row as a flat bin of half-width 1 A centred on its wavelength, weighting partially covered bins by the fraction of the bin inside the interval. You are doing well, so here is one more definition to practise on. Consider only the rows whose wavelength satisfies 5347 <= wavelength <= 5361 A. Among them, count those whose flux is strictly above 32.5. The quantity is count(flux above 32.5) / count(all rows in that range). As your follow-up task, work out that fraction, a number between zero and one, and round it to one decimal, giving 0.9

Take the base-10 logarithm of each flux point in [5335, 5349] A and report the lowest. 1.51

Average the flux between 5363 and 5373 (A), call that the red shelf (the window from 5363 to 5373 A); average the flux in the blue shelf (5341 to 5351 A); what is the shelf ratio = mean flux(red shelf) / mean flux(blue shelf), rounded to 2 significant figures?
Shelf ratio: 0.96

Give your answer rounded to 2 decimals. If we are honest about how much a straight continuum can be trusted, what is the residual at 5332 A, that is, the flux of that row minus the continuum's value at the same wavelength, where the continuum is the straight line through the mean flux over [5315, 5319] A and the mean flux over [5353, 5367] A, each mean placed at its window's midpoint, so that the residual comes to 1.23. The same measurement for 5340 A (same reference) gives -0.59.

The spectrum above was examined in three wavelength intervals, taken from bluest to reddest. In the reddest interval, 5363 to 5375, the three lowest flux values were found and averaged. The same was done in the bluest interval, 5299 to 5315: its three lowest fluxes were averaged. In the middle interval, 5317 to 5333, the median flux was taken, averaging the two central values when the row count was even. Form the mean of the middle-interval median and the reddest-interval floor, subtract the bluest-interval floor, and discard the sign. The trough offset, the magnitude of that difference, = 1.7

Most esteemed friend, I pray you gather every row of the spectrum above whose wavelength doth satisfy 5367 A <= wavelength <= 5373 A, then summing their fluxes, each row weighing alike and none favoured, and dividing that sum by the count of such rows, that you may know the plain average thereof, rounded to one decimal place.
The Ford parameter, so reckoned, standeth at 30.7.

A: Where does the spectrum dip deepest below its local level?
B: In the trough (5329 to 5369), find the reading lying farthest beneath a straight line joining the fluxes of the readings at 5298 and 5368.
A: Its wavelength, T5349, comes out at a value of 5368 A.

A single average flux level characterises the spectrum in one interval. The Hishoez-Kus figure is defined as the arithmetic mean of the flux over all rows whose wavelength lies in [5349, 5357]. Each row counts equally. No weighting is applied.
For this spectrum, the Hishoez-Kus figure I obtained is 33.1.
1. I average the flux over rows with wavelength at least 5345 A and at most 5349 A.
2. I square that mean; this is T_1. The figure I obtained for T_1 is 1050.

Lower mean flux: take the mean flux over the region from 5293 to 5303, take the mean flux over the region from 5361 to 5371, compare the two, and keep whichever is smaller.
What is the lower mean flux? 32.4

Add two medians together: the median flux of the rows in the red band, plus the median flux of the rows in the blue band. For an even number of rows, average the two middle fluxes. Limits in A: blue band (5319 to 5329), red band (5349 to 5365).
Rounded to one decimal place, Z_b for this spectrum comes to 65.8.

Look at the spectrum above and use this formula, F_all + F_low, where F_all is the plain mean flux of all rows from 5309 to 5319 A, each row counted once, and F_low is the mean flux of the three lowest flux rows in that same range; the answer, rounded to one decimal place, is 66.4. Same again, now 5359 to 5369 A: 65.6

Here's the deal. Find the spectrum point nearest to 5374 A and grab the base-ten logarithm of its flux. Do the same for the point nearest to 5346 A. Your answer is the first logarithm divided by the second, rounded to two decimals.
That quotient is 0.99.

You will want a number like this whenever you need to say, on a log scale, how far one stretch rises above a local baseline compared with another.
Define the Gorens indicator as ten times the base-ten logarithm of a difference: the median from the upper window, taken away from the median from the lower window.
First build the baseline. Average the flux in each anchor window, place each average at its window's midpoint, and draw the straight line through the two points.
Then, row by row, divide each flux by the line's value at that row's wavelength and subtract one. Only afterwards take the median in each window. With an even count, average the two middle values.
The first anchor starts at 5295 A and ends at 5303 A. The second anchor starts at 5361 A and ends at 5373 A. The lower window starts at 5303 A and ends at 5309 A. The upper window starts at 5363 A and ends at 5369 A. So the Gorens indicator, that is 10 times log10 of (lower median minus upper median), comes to -23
